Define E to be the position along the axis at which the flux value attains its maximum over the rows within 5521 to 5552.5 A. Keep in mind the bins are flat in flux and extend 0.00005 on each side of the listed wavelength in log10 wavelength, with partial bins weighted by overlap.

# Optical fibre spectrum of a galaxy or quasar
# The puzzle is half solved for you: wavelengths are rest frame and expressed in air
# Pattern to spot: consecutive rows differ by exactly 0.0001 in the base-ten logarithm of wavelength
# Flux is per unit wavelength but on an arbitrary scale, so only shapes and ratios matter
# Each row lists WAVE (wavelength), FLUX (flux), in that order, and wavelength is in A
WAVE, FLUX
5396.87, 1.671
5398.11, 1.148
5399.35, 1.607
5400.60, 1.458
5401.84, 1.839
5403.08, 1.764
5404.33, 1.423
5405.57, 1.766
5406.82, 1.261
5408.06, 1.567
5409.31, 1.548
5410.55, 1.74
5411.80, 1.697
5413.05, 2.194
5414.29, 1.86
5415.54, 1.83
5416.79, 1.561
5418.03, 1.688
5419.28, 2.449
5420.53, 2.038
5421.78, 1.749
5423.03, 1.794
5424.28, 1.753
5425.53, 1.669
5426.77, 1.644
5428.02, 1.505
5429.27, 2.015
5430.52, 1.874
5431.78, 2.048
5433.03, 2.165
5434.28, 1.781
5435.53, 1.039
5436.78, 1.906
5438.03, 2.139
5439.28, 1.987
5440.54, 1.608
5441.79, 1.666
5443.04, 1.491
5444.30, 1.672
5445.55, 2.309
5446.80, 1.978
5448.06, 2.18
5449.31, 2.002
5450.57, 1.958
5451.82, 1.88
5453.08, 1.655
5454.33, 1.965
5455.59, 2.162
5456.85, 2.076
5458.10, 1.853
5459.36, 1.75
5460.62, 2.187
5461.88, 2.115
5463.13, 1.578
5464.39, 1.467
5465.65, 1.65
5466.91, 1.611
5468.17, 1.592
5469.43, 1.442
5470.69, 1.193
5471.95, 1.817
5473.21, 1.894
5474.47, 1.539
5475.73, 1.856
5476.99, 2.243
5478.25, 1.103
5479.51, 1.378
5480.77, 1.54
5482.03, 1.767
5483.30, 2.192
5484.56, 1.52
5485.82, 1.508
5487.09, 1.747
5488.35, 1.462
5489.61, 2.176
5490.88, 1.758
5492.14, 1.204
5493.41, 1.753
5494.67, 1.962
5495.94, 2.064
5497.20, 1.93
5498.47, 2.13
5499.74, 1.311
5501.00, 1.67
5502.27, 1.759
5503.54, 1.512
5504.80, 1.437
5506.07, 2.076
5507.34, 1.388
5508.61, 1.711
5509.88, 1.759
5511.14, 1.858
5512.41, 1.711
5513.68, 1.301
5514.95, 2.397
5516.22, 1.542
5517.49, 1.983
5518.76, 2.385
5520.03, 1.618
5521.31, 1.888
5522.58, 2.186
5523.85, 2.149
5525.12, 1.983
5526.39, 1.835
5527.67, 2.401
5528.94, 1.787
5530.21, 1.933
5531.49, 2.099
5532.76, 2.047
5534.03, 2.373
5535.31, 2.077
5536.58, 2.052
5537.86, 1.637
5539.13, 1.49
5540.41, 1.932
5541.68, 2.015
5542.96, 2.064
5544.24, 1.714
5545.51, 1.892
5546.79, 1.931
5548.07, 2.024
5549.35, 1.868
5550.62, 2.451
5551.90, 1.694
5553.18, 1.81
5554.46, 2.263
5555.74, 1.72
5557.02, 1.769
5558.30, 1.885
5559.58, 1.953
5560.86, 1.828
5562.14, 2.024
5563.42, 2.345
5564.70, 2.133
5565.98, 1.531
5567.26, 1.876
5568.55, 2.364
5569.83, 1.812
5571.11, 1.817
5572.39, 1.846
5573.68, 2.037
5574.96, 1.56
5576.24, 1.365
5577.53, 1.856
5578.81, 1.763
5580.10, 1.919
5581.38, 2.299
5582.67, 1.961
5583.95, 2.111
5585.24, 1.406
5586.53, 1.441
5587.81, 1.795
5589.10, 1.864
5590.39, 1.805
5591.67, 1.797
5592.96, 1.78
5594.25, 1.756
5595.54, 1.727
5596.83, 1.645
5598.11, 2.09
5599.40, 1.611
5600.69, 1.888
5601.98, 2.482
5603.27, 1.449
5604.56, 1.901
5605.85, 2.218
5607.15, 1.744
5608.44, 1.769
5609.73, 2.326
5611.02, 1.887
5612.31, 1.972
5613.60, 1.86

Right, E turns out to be 5550.62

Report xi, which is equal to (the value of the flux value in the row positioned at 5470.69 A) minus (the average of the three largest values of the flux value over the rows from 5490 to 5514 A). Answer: -0.90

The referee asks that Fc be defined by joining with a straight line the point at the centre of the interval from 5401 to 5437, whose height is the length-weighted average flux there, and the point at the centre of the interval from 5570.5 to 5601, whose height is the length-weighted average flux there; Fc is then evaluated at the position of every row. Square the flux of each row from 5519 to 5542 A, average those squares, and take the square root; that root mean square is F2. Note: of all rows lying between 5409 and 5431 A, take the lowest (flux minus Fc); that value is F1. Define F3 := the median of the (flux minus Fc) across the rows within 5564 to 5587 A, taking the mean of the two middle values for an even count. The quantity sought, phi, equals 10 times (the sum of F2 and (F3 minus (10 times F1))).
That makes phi 46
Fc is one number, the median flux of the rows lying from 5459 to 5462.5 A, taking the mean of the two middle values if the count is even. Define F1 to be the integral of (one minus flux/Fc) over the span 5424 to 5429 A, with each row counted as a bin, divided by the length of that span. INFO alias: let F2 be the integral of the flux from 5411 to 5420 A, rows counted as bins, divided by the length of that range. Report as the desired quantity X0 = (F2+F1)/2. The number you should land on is 1.05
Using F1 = 0.21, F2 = 1.89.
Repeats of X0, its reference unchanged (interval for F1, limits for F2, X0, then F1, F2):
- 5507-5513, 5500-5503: 0.93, 0.20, 1.66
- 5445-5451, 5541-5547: 0.97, 0.01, 1.92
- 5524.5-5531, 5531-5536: 1.11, 0.06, 2.15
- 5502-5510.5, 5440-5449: 1.03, 0.22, 1.85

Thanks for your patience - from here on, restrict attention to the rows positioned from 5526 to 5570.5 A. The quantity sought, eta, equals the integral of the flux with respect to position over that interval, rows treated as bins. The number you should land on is 87.3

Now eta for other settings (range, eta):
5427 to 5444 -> 30.3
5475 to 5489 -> 23.3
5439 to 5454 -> 28.0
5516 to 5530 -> 27.9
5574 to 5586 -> 21.7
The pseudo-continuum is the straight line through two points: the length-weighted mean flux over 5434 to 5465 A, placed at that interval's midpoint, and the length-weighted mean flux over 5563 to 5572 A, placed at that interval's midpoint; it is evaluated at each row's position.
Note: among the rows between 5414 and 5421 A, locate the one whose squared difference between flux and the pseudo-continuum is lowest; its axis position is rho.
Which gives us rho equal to 5415.54 A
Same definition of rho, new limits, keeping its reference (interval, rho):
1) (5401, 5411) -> 5401.84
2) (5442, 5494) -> 5458.10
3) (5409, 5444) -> 5415.54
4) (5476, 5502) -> 5497.20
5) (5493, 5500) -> 5497.20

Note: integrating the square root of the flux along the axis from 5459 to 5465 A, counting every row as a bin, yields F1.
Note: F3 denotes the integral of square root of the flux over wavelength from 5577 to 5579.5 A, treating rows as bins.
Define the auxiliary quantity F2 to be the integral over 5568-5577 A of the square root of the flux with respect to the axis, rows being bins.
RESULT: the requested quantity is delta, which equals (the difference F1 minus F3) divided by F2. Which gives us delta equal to 0.4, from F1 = 8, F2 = 12.1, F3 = 3.4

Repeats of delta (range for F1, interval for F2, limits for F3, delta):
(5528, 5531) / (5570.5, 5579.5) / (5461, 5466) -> -0.2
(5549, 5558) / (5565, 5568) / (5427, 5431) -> 1.8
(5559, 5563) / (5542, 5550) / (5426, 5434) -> -0.5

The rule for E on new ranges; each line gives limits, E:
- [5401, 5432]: 5419.28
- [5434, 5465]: 5445.55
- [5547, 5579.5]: 5550.62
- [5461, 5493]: 5476.99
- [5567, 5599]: 5568.55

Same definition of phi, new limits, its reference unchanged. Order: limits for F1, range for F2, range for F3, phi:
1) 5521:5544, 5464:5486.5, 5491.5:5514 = 46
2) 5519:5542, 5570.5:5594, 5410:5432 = 48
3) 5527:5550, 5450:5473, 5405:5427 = 47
